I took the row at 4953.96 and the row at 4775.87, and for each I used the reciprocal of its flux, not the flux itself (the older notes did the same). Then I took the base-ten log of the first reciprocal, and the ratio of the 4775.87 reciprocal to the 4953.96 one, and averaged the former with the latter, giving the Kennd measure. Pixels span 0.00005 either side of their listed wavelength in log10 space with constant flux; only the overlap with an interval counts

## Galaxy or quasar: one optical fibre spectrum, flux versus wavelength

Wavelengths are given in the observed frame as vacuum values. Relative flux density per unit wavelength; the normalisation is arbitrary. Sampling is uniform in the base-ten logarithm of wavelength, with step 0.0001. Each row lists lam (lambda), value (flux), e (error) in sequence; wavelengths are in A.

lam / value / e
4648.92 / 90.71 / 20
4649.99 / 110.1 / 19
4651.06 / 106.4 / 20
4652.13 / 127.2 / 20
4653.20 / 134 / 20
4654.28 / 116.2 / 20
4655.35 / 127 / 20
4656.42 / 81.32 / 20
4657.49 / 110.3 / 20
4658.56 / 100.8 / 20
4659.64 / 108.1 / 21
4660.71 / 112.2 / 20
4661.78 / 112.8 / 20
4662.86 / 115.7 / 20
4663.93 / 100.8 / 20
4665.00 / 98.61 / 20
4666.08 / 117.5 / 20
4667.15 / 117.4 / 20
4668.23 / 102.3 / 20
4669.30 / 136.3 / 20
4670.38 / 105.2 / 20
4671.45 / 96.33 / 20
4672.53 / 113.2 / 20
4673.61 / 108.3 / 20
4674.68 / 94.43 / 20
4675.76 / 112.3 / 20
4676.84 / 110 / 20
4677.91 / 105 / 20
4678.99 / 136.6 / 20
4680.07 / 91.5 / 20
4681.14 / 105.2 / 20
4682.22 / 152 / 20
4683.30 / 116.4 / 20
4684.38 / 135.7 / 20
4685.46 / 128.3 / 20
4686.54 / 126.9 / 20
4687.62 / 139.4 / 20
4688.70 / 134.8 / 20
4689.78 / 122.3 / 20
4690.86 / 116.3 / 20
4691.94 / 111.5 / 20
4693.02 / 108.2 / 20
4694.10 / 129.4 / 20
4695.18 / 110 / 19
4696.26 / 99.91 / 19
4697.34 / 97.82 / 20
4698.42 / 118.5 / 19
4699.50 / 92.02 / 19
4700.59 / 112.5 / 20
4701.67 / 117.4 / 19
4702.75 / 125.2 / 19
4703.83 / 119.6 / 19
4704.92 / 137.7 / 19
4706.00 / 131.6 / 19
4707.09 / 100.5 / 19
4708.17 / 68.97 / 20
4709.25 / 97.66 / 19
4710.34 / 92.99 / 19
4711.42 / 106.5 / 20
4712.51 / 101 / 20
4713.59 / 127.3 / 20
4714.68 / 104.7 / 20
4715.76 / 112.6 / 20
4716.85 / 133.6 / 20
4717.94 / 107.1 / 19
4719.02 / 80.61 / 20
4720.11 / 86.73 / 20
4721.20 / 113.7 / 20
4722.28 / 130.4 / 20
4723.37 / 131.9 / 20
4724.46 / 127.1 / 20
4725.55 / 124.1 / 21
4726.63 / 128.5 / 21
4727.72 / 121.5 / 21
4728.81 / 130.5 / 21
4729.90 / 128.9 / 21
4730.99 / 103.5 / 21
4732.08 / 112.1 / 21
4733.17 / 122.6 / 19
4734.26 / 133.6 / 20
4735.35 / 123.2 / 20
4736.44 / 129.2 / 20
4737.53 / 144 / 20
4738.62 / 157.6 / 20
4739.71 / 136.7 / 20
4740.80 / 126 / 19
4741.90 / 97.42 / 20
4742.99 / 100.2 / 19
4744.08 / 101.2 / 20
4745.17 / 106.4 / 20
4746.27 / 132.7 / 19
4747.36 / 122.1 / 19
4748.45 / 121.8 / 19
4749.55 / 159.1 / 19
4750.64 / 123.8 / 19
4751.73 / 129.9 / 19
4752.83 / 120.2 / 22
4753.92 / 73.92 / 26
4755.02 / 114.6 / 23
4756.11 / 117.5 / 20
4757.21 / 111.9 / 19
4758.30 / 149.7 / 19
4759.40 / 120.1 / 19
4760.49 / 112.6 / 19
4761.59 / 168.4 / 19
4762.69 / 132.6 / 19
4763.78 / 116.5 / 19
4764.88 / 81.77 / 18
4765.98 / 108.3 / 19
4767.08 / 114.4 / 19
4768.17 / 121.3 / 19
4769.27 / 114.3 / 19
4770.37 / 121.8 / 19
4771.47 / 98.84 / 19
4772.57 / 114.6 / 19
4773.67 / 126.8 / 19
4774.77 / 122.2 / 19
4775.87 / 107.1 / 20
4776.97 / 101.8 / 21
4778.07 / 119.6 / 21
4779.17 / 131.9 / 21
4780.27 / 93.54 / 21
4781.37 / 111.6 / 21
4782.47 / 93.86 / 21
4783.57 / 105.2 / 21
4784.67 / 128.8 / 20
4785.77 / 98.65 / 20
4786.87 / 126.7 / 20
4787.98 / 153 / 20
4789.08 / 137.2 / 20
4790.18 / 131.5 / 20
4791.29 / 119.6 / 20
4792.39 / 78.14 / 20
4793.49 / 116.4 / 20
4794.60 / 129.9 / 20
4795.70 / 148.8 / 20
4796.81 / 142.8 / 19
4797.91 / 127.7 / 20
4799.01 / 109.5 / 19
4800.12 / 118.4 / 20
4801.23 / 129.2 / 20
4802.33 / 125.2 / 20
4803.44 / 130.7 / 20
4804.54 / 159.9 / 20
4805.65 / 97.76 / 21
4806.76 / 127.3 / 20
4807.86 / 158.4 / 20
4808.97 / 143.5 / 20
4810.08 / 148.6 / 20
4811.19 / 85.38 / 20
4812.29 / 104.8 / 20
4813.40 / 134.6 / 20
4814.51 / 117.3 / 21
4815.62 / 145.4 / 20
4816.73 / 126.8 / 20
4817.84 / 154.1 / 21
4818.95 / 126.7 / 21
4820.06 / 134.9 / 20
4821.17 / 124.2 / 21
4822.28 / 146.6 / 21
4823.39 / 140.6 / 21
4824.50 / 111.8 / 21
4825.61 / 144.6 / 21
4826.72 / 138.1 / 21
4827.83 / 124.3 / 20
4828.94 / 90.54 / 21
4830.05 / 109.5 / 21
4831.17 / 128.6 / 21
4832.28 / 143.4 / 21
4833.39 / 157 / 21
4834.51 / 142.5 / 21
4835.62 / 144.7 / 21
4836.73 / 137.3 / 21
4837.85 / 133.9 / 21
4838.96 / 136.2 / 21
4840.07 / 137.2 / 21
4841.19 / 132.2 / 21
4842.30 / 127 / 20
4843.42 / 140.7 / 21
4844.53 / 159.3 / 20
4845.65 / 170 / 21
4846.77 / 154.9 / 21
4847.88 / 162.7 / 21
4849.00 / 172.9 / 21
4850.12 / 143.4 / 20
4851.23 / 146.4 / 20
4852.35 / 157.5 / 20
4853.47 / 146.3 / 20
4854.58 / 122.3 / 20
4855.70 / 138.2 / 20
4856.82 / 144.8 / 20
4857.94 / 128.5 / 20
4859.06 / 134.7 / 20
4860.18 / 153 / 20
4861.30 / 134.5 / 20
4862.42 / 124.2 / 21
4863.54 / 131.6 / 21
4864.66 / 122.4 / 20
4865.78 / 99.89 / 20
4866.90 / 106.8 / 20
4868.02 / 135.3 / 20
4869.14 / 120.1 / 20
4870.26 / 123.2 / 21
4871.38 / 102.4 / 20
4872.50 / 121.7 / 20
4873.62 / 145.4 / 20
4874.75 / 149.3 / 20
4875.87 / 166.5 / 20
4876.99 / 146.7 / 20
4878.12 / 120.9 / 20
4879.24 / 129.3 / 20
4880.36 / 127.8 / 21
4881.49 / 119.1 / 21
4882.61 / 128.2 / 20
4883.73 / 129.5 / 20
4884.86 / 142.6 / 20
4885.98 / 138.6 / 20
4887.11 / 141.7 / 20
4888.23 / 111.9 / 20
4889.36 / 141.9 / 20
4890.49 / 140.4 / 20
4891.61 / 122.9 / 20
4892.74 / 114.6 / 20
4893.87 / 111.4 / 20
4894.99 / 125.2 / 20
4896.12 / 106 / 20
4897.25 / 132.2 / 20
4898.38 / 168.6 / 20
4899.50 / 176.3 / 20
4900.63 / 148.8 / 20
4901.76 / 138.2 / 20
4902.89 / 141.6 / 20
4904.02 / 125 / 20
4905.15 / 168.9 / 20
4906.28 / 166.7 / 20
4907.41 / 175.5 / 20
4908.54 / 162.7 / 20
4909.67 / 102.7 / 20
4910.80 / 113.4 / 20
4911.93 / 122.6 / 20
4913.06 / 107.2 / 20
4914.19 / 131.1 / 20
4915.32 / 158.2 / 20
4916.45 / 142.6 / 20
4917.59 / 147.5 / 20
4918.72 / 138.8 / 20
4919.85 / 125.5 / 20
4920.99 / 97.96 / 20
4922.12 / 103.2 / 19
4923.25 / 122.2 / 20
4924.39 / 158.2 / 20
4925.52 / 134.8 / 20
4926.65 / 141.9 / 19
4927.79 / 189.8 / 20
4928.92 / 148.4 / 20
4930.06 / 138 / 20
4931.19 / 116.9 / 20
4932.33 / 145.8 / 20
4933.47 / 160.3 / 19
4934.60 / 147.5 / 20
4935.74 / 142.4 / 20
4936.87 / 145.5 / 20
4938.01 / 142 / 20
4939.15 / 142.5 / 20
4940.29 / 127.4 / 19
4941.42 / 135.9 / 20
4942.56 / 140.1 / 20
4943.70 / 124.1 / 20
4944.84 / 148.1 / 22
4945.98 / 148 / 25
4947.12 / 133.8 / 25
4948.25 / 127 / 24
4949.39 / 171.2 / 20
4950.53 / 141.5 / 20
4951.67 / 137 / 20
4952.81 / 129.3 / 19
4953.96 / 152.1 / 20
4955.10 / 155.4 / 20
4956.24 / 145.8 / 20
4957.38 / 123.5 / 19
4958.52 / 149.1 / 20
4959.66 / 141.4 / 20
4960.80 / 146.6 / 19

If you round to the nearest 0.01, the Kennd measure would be -0.38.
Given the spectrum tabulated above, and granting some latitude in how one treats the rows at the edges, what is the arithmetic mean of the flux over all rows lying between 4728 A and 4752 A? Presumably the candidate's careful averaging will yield 125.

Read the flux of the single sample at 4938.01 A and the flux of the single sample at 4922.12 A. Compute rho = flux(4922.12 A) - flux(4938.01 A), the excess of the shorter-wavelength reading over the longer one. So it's -39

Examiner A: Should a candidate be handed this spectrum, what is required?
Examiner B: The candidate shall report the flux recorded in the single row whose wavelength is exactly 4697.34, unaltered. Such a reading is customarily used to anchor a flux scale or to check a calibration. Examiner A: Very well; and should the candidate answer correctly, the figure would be 97.82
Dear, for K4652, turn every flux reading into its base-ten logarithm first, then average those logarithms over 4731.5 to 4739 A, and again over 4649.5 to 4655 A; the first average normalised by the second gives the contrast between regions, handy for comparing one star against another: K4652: 1.02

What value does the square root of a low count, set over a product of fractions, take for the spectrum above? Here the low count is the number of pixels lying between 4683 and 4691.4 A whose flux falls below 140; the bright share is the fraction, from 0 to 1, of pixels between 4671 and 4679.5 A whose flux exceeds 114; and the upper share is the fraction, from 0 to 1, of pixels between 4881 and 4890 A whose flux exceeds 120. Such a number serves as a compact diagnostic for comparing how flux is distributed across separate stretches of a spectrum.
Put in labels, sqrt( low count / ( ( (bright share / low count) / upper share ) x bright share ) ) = 55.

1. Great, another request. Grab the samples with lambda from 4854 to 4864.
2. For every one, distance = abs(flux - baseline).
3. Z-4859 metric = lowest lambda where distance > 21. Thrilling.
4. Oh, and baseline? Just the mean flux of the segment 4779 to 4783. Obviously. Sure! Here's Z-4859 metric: 4855.70 A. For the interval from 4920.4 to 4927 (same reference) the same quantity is 4924.39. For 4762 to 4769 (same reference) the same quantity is 4762.69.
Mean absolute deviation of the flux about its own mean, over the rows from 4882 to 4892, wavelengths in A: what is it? 8.8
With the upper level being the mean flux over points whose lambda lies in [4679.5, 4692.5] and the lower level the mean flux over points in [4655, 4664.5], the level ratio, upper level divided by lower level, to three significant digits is 1.15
